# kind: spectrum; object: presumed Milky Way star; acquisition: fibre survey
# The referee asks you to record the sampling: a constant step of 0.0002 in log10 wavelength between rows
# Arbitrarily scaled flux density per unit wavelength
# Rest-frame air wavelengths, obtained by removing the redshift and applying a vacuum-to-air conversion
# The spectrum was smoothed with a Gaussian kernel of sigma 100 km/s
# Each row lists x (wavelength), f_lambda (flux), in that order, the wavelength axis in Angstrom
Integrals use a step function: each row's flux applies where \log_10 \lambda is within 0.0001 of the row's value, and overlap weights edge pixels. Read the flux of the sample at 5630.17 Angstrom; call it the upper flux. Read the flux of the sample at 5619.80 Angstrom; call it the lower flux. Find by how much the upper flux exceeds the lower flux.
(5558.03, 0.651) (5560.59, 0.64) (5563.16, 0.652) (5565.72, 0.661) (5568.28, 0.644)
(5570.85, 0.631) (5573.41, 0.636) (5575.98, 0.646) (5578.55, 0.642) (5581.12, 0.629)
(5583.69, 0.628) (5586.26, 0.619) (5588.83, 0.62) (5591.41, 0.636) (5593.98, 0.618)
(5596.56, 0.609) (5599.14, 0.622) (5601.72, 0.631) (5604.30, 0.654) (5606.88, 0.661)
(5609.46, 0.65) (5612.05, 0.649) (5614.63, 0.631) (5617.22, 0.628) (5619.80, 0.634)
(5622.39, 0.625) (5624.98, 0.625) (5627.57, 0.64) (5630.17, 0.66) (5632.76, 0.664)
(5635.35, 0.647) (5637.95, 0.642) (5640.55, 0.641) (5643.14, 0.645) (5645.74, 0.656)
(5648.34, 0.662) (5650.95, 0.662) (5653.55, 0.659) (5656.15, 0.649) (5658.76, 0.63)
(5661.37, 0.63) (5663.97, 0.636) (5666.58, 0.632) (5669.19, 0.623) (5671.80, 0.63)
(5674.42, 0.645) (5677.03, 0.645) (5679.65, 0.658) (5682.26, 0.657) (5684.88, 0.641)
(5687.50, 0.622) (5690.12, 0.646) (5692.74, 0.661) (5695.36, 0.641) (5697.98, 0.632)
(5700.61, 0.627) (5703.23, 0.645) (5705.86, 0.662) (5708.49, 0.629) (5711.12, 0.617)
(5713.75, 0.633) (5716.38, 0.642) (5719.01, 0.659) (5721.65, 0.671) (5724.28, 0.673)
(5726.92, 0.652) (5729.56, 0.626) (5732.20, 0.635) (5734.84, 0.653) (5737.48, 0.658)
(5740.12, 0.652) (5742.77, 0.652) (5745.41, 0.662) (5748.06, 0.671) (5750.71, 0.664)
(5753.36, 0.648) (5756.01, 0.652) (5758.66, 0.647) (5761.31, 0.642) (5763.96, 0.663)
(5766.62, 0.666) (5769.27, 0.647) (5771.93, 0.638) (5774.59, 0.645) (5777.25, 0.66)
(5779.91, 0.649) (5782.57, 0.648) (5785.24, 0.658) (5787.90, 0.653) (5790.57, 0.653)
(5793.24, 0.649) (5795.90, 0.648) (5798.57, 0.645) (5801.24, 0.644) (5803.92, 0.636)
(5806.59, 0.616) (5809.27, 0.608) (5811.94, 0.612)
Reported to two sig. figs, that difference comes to 0.026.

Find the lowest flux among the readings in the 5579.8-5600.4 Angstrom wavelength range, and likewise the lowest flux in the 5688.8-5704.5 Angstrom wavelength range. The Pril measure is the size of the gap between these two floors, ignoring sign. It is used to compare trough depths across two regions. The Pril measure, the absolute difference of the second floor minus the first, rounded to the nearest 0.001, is 0.018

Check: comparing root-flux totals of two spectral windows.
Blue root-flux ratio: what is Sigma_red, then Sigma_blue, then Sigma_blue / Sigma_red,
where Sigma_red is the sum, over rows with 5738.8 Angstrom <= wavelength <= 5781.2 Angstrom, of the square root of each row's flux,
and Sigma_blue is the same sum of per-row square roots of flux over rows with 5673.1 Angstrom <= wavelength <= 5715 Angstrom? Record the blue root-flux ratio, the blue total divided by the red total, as 0.99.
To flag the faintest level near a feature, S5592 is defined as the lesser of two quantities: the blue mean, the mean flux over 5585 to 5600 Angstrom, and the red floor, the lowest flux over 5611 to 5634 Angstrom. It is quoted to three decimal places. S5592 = 0.621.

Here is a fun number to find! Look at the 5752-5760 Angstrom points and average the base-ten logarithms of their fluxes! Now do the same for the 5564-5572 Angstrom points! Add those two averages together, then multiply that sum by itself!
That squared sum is 0.143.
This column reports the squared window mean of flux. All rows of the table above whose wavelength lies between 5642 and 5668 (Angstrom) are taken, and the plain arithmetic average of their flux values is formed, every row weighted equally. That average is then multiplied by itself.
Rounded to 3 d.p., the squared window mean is 0.417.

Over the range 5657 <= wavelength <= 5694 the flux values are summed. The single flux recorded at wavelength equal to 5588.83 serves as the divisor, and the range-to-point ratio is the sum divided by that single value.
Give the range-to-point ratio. 14.4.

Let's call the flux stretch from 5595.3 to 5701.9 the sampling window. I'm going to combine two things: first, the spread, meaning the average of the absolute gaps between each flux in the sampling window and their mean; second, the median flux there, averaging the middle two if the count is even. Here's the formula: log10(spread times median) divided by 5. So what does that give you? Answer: -0.424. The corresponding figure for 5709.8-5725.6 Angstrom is -0.384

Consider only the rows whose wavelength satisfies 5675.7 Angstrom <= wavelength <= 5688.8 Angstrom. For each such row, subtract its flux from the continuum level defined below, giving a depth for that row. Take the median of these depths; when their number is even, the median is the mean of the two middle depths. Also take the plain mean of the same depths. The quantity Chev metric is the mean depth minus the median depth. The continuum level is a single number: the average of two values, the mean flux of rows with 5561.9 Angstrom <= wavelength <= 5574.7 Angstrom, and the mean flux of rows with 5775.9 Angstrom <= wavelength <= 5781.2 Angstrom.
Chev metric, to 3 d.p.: 0.000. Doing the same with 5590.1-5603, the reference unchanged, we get -0.001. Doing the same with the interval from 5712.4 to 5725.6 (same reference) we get 0.003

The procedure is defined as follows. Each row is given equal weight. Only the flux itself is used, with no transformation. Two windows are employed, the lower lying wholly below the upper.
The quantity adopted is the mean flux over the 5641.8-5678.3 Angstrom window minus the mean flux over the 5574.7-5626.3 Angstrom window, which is 0.010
